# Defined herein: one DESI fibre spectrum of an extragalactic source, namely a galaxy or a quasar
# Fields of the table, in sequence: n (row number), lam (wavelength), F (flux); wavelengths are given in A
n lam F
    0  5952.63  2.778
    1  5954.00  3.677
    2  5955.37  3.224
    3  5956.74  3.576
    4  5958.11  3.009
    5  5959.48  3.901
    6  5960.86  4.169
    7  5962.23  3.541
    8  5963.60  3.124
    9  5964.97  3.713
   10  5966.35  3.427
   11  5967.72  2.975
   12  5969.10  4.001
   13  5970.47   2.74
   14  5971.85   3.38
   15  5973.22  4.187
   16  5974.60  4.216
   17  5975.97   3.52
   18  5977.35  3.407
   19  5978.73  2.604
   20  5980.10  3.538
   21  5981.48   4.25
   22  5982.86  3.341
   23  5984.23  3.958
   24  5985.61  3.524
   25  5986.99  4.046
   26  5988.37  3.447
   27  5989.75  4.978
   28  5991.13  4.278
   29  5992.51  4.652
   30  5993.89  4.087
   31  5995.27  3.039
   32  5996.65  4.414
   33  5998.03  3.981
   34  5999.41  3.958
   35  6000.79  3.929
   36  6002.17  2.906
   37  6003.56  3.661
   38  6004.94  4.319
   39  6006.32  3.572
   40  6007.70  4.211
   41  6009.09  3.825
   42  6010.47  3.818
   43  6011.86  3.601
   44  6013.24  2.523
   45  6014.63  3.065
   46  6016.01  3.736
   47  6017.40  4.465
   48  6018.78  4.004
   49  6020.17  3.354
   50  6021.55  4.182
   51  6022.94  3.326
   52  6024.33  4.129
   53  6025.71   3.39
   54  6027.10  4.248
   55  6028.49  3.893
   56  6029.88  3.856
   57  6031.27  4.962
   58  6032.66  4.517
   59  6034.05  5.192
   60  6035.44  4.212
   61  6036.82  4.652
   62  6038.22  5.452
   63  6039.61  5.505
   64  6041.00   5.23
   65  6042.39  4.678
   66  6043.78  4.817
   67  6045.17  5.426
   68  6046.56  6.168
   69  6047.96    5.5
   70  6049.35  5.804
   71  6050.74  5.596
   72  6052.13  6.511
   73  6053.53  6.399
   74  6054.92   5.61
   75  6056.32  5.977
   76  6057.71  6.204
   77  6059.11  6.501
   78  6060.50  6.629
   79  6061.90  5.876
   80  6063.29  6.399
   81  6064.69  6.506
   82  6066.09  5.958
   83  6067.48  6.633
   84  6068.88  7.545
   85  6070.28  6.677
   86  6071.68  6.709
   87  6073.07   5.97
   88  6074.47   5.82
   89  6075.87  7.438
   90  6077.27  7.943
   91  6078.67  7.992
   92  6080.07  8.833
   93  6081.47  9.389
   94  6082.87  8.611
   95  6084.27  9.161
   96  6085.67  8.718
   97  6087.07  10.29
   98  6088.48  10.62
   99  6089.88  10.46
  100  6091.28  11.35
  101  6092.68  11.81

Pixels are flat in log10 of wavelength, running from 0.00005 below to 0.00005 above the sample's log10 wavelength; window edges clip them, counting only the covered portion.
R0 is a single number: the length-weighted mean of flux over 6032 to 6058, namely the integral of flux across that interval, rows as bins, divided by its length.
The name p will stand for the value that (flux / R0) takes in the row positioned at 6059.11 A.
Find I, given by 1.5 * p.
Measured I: 1.79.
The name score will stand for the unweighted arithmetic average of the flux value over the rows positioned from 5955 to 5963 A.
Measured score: 3.6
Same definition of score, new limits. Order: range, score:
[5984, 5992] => 4.0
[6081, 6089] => 9.5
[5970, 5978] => 3.6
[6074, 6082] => 7.9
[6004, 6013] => 3.9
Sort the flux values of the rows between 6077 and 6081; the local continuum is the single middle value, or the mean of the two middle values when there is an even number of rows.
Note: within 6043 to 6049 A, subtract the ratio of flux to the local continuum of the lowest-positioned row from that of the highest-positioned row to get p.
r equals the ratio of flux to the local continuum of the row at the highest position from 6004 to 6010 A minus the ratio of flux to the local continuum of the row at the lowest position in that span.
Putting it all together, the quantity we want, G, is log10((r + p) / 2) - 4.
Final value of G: -5.93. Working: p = 0.085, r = -0.06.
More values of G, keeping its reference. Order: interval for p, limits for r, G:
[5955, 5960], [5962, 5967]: -5.45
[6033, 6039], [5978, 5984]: -5.20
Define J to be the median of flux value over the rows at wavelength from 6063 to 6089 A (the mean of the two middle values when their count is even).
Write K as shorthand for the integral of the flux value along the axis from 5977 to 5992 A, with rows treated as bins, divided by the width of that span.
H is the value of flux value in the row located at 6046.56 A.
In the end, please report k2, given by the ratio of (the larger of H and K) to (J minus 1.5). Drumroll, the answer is 1.0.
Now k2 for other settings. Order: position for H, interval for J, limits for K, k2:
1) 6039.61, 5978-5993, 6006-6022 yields 2.2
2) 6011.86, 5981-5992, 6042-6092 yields 2.9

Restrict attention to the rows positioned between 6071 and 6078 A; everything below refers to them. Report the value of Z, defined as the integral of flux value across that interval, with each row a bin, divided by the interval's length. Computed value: 7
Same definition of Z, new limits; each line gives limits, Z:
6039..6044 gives 5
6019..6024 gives 4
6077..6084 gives 9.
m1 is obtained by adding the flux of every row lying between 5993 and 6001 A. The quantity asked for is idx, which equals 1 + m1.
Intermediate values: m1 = 23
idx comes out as 24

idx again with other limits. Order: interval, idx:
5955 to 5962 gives 19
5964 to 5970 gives 15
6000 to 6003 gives 8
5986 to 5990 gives 13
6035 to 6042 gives 26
